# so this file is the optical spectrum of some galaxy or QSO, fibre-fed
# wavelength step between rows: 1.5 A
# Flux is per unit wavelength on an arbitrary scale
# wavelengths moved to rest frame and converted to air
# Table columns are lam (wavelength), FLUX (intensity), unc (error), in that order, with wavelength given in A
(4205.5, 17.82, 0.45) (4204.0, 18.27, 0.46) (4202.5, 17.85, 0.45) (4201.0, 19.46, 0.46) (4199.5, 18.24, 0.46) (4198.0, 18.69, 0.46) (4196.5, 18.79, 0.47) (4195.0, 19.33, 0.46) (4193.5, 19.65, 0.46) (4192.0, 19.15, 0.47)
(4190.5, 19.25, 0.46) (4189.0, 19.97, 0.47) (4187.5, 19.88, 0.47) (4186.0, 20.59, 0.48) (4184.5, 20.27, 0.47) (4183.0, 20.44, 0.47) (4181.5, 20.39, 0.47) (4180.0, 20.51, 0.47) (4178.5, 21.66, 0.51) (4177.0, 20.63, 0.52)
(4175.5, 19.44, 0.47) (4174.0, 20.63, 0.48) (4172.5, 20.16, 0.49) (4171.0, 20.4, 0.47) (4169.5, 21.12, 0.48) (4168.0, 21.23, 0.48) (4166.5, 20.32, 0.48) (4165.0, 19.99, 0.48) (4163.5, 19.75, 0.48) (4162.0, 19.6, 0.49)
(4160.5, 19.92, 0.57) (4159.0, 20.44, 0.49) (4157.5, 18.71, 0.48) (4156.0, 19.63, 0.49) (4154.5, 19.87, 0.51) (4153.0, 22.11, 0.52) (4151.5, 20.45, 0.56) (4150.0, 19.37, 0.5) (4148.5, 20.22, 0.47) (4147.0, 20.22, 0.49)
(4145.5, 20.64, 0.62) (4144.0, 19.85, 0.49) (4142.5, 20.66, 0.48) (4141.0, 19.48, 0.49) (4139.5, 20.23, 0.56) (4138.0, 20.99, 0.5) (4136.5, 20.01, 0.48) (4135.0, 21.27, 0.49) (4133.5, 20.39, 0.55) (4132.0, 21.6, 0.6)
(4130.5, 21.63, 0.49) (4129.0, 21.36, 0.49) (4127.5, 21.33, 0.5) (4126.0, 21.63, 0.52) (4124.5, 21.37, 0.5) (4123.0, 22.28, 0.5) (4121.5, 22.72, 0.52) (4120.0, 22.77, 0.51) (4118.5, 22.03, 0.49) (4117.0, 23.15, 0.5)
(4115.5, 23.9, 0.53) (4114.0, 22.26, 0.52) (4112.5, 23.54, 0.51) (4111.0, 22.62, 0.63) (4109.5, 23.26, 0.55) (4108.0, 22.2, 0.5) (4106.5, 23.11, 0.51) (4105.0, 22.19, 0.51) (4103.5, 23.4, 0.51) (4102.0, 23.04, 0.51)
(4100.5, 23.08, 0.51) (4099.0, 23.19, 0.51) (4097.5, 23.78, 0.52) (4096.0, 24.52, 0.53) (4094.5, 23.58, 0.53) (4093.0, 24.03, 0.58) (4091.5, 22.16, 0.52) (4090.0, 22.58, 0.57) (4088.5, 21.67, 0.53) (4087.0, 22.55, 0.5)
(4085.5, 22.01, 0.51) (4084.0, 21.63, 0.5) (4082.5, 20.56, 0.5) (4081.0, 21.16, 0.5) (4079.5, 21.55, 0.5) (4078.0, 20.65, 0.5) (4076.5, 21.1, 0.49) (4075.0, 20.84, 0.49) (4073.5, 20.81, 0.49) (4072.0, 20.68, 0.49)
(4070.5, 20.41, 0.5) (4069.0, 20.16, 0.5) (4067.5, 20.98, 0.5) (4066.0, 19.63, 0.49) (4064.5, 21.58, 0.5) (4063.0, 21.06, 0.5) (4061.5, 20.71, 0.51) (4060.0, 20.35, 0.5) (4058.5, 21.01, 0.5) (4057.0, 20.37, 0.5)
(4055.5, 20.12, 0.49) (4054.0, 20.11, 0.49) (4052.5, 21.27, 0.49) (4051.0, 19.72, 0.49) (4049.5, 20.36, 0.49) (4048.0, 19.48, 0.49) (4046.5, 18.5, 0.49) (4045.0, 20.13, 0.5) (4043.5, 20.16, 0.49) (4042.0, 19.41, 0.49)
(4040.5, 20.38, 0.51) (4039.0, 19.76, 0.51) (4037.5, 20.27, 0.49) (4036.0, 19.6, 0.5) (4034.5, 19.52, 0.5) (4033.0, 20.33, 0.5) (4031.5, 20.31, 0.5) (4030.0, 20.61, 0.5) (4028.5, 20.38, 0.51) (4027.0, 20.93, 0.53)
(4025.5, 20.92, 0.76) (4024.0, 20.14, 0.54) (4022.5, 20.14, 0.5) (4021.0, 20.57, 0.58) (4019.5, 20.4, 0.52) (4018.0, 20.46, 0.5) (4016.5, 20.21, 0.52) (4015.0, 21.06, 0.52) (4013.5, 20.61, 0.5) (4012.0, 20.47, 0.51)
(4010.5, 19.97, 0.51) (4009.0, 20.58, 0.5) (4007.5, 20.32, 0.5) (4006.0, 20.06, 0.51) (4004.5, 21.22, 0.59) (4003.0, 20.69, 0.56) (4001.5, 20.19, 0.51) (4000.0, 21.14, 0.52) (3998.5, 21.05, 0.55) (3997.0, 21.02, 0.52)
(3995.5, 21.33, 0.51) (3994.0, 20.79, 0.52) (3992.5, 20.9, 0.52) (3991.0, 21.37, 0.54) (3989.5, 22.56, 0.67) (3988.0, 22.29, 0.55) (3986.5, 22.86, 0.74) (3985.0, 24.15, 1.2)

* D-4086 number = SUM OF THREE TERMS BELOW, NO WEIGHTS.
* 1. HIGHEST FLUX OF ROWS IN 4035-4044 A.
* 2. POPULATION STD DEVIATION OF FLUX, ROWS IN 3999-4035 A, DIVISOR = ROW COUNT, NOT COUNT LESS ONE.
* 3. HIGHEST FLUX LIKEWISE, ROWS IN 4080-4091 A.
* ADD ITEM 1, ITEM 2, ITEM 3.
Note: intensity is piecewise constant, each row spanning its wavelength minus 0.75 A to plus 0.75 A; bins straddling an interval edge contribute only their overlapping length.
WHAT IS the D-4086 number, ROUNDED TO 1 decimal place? 43.3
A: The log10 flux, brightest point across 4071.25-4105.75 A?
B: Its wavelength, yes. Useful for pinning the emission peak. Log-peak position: 4096.0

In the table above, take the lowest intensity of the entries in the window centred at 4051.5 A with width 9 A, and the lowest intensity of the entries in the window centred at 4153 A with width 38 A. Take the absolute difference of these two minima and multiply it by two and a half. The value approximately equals 1.9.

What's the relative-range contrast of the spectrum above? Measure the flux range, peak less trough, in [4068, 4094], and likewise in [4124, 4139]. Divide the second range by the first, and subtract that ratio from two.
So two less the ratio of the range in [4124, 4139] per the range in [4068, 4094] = 1.6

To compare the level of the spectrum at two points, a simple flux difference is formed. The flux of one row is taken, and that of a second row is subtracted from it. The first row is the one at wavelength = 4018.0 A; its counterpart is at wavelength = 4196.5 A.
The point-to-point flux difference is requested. 1.7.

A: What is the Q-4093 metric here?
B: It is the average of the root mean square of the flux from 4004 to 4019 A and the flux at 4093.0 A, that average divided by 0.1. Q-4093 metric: 223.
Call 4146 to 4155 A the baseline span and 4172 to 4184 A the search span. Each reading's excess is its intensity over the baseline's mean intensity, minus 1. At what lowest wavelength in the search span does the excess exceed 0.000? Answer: 4174.0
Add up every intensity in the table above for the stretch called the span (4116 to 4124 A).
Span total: 113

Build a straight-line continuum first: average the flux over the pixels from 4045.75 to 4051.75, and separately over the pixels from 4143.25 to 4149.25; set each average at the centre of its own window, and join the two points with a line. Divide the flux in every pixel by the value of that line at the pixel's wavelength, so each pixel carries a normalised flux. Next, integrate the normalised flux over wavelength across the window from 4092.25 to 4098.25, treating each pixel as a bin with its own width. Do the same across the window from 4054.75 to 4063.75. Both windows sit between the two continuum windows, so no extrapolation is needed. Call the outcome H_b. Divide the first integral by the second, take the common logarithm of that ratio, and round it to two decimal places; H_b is -0.12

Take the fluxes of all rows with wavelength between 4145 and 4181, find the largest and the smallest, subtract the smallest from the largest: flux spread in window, 3.4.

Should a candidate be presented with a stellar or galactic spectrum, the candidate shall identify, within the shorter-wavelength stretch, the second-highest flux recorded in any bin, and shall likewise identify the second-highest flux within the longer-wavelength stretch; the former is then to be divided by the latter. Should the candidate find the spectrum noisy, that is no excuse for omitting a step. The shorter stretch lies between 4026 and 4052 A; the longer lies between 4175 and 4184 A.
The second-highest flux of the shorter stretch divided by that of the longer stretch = 1.00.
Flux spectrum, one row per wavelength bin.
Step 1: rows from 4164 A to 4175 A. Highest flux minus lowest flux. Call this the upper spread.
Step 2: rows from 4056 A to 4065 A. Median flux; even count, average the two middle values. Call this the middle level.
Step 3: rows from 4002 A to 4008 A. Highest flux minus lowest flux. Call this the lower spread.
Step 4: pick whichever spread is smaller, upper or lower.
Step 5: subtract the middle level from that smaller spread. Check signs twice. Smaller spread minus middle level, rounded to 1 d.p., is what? -19.7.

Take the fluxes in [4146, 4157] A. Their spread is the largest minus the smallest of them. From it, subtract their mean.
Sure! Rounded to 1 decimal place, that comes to -17.5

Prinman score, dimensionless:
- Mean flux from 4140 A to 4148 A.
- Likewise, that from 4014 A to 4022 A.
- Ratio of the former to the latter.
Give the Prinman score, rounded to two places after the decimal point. 0.98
